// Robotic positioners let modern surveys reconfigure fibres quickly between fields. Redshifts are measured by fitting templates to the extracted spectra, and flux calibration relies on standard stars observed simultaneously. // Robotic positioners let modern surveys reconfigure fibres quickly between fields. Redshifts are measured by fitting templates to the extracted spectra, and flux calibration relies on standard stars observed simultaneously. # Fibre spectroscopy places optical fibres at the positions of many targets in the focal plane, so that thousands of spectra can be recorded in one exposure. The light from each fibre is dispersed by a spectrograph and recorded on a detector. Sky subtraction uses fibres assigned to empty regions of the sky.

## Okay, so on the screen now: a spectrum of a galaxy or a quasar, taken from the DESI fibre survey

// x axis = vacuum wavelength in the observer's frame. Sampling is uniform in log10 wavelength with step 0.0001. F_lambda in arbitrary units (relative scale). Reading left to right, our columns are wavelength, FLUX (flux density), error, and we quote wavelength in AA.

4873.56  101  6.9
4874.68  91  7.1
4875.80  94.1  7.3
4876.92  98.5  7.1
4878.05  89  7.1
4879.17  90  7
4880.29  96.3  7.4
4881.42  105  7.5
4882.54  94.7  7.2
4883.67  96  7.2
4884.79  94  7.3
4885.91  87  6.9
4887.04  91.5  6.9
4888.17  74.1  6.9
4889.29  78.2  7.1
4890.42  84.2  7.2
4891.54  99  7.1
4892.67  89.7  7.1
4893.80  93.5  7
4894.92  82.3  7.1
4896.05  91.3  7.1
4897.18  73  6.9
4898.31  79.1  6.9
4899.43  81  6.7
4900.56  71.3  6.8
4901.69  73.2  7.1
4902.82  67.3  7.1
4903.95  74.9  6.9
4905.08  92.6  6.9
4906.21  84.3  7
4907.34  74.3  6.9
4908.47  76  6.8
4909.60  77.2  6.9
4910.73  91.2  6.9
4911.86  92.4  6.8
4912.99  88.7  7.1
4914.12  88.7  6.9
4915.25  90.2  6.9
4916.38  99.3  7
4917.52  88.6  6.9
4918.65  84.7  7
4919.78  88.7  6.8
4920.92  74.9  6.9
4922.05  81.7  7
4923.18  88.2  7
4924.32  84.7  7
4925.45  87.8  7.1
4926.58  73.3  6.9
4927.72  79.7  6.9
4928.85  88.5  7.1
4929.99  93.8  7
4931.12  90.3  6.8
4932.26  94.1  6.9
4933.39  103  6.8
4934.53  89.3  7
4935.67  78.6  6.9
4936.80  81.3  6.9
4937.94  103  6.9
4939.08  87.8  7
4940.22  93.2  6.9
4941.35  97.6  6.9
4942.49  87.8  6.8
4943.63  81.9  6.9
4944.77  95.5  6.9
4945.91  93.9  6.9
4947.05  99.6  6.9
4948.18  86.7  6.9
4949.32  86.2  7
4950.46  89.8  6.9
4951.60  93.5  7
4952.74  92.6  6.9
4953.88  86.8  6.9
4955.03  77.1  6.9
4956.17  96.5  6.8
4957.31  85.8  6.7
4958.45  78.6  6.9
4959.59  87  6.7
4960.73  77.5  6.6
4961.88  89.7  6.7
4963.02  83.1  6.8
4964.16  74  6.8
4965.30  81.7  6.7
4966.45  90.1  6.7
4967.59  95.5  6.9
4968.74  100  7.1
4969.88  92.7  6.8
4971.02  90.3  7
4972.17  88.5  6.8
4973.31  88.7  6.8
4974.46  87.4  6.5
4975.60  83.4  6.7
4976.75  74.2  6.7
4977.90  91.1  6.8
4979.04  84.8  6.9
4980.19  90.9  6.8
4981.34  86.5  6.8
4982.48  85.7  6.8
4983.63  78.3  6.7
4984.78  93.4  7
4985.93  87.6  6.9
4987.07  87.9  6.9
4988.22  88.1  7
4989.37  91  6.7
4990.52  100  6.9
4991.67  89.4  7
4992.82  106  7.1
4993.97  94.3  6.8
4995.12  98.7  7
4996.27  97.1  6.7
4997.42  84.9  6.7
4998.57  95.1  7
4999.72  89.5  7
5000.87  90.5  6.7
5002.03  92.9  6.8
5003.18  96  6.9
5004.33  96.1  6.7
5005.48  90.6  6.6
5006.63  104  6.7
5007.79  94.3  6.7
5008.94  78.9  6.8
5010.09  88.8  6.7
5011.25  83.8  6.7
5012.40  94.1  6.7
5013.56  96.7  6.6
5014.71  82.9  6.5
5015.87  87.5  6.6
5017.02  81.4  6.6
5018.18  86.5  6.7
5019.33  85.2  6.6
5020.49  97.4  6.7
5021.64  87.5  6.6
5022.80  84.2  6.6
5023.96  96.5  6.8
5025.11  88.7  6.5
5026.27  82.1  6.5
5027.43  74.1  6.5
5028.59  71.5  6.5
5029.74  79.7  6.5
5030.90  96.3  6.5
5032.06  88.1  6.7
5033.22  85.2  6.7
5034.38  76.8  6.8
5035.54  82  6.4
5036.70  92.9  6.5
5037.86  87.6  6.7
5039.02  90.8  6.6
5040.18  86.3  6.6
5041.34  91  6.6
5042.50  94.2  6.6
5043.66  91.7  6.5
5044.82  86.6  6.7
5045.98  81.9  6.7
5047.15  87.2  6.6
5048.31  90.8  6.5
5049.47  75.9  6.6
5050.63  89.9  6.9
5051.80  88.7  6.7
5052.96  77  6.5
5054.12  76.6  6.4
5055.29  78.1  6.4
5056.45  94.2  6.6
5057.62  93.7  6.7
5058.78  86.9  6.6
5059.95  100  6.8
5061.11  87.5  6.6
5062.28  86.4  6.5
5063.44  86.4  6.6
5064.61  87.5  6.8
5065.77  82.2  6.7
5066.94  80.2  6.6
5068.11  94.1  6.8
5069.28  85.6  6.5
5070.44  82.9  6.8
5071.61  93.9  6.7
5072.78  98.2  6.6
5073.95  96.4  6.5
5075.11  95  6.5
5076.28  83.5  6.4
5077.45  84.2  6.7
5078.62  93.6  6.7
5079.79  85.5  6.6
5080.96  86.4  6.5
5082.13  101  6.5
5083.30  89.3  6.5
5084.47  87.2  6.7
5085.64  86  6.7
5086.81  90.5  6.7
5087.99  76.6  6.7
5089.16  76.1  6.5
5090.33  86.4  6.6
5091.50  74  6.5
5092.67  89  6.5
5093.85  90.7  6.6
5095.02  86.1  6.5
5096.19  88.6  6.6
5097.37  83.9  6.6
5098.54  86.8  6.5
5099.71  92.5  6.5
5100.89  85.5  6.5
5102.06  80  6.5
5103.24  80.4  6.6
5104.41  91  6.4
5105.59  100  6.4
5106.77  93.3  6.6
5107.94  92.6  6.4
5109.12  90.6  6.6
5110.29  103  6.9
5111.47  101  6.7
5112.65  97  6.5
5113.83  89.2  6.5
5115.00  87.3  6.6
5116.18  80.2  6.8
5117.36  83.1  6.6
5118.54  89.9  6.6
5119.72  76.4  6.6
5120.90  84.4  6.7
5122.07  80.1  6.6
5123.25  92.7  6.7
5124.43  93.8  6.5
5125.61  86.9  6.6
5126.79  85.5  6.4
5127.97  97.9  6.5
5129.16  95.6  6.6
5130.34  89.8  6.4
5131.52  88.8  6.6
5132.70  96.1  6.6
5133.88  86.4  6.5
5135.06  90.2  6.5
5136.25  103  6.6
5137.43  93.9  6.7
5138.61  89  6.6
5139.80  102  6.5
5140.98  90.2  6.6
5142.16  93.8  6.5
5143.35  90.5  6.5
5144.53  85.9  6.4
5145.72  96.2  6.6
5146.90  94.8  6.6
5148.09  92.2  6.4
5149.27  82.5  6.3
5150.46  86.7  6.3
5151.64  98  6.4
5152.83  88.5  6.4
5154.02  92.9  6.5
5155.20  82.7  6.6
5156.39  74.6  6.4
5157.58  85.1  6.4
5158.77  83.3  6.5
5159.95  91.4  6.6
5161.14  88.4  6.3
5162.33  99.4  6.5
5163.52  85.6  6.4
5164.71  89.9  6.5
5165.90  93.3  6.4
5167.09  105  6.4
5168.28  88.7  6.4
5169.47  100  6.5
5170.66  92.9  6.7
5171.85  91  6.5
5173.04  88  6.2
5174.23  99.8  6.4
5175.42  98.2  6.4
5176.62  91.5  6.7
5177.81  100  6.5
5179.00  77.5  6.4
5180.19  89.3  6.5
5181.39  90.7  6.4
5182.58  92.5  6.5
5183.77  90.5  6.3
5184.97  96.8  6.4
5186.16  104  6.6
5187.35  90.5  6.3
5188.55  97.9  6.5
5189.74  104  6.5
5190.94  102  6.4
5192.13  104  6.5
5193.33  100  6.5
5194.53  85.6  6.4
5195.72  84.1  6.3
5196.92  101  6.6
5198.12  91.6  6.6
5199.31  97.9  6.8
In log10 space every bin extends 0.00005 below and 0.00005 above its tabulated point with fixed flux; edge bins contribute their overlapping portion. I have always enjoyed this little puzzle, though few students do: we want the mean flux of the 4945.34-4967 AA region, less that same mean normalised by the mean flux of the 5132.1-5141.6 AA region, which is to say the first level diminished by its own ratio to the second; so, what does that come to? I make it 85.9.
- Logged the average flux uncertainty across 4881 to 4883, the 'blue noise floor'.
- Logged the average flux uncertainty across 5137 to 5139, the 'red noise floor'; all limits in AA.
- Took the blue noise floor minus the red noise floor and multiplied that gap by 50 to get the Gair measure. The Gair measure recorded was 35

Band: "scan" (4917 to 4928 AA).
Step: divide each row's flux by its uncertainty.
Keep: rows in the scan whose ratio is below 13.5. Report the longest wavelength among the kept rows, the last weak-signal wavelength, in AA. 4927.72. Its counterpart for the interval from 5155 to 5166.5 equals 5163.52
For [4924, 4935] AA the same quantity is 4934.53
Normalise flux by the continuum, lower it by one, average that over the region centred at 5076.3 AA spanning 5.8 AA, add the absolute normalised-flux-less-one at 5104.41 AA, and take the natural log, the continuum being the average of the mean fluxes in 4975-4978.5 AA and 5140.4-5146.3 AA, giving -2.5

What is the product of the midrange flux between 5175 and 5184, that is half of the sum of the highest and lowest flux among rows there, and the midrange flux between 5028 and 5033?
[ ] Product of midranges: 7446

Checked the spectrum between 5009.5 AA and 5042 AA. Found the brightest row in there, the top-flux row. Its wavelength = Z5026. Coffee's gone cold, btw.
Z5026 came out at 5020.49 AA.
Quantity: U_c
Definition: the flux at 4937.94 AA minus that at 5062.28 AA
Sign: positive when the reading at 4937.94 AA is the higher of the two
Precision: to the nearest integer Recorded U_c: 17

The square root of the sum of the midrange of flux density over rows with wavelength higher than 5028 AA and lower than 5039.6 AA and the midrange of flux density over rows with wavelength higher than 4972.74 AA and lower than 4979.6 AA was 12.9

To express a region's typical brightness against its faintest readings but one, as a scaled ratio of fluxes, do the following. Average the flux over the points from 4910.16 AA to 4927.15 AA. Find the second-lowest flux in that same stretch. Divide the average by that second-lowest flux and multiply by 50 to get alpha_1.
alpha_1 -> 58.0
